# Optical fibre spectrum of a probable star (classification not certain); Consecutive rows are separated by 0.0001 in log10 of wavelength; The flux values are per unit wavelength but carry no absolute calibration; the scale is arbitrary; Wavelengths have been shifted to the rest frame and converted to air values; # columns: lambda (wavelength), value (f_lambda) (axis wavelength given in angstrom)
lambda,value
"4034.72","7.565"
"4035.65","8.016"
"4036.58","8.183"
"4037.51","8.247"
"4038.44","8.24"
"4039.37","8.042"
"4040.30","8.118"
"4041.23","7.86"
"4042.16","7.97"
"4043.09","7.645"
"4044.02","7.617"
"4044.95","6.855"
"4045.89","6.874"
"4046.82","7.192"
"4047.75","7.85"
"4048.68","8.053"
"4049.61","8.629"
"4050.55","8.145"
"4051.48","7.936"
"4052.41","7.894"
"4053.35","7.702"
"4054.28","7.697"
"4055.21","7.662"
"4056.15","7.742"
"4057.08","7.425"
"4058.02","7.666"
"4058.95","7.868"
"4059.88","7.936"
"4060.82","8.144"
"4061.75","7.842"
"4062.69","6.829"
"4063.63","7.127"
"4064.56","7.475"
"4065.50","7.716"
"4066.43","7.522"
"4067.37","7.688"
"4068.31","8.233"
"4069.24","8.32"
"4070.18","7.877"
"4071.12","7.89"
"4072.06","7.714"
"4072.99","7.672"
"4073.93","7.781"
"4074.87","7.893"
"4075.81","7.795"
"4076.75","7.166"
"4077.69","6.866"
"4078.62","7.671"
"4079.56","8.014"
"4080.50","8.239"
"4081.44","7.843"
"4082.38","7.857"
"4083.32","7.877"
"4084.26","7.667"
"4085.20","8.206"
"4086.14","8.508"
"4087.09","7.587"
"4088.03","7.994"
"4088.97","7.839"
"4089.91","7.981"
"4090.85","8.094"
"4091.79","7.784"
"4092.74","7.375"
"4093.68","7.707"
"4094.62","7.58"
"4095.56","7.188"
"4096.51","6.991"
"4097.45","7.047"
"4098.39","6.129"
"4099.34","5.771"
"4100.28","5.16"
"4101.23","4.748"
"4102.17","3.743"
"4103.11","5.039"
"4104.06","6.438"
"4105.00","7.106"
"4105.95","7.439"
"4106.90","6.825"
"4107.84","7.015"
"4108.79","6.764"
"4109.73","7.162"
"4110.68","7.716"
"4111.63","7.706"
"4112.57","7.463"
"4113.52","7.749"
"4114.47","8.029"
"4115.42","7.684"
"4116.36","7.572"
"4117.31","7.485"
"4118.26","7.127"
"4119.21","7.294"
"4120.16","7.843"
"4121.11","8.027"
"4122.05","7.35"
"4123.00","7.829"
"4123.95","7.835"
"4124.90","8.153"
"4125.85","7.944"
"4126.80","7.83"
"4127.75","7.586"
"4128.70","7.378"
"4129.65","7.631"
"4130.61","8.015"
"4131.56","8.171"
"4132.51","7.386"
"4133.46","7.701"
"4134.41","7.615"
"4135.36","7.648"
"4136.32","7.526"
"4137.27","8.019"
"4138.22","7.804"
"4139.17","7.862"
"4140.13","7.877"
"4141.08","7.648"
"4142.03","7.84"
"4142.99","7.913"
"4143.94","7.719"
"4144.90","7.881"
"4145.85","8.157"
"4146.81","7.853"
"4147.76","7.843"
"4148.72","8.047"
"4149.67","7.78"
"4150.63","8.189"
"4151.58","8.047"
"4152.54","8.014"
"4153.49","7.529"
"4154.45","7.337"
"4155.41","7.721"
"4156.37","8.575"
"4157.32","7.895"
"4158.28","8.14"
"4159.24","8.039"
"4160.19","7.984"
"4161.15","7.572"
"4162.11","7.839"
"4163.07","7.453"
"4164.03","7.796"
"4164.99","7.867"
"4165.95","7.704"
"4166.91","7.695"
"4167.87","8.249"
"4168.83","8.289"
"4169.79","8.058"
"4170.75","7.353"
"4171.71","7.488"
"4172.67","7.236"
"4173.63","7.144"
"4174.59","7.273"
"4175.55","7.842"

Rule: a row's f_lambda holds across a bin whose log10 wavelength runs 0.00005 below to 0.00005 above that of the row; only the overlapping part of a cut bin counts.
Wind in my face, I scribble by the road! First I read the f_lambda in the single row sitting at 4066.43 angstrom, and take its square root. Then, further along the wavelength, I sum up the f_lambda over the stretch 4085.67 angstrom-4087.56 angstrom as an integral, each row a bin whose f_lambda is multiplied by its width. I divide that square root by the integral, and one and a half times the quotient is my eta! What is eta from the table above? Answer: 0.272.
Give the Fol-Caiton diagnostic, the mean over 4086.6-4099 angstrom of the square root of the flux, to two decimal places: 2.73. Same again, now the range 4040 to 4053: 2.78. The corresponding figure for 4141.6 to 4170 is 2.81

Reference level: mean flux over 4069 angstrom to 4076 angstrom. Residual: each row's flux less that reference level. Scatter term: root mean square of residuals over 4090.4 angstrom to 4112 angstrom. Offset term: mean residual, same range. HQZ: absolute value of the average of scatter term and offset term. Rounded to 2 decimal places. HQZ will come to 0.22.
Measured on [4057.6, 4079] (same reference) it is 0.12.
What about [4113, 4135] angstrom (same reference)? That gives 0.08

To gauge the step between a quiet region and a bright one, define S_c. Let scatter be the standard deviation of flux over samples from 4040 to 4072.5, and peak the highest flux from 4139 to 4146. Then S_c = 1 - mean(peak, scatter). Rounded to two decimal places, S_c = -3.28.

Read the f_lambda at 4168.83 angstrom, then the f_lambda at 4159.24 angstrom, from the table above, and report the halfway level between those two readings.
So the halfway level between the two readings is 8.16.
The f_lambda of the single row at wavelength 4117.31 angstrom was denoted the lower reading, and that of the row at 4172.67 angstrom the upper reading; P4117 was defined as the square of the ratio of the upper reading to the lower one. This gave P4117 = 0.93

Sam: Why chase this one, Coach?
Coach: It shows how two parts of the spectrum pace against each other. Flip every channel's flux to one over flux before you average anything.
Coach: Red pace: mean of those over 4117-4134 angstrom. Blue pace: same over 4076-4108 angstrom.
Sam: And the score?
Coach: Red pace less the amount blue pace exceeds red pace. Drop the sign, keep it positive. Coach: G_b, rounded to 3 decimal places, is 0.115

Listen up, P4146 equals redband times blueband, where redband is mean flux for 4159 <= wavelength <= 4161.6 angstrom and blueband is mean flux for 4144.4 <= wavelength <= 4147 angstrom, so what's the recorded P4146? 62.6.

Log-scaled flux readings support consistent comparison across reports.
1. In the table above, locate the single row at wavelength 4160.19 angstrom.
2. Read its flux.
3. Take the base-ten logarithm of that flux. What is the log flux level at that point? 0.902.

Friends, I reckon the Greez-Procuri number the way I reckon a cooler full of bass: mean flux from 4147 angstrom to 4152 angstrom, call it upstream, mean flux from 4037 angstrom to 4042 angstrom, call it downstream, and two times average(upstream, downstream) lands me 16.1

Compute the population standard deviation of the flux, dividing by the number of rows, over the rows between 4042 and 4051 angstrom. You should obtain 0.542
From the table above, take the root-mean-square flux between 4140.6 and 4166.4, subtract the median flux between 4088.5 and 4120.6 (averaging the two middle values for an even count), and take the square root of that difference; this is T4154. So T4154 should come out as 0.73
